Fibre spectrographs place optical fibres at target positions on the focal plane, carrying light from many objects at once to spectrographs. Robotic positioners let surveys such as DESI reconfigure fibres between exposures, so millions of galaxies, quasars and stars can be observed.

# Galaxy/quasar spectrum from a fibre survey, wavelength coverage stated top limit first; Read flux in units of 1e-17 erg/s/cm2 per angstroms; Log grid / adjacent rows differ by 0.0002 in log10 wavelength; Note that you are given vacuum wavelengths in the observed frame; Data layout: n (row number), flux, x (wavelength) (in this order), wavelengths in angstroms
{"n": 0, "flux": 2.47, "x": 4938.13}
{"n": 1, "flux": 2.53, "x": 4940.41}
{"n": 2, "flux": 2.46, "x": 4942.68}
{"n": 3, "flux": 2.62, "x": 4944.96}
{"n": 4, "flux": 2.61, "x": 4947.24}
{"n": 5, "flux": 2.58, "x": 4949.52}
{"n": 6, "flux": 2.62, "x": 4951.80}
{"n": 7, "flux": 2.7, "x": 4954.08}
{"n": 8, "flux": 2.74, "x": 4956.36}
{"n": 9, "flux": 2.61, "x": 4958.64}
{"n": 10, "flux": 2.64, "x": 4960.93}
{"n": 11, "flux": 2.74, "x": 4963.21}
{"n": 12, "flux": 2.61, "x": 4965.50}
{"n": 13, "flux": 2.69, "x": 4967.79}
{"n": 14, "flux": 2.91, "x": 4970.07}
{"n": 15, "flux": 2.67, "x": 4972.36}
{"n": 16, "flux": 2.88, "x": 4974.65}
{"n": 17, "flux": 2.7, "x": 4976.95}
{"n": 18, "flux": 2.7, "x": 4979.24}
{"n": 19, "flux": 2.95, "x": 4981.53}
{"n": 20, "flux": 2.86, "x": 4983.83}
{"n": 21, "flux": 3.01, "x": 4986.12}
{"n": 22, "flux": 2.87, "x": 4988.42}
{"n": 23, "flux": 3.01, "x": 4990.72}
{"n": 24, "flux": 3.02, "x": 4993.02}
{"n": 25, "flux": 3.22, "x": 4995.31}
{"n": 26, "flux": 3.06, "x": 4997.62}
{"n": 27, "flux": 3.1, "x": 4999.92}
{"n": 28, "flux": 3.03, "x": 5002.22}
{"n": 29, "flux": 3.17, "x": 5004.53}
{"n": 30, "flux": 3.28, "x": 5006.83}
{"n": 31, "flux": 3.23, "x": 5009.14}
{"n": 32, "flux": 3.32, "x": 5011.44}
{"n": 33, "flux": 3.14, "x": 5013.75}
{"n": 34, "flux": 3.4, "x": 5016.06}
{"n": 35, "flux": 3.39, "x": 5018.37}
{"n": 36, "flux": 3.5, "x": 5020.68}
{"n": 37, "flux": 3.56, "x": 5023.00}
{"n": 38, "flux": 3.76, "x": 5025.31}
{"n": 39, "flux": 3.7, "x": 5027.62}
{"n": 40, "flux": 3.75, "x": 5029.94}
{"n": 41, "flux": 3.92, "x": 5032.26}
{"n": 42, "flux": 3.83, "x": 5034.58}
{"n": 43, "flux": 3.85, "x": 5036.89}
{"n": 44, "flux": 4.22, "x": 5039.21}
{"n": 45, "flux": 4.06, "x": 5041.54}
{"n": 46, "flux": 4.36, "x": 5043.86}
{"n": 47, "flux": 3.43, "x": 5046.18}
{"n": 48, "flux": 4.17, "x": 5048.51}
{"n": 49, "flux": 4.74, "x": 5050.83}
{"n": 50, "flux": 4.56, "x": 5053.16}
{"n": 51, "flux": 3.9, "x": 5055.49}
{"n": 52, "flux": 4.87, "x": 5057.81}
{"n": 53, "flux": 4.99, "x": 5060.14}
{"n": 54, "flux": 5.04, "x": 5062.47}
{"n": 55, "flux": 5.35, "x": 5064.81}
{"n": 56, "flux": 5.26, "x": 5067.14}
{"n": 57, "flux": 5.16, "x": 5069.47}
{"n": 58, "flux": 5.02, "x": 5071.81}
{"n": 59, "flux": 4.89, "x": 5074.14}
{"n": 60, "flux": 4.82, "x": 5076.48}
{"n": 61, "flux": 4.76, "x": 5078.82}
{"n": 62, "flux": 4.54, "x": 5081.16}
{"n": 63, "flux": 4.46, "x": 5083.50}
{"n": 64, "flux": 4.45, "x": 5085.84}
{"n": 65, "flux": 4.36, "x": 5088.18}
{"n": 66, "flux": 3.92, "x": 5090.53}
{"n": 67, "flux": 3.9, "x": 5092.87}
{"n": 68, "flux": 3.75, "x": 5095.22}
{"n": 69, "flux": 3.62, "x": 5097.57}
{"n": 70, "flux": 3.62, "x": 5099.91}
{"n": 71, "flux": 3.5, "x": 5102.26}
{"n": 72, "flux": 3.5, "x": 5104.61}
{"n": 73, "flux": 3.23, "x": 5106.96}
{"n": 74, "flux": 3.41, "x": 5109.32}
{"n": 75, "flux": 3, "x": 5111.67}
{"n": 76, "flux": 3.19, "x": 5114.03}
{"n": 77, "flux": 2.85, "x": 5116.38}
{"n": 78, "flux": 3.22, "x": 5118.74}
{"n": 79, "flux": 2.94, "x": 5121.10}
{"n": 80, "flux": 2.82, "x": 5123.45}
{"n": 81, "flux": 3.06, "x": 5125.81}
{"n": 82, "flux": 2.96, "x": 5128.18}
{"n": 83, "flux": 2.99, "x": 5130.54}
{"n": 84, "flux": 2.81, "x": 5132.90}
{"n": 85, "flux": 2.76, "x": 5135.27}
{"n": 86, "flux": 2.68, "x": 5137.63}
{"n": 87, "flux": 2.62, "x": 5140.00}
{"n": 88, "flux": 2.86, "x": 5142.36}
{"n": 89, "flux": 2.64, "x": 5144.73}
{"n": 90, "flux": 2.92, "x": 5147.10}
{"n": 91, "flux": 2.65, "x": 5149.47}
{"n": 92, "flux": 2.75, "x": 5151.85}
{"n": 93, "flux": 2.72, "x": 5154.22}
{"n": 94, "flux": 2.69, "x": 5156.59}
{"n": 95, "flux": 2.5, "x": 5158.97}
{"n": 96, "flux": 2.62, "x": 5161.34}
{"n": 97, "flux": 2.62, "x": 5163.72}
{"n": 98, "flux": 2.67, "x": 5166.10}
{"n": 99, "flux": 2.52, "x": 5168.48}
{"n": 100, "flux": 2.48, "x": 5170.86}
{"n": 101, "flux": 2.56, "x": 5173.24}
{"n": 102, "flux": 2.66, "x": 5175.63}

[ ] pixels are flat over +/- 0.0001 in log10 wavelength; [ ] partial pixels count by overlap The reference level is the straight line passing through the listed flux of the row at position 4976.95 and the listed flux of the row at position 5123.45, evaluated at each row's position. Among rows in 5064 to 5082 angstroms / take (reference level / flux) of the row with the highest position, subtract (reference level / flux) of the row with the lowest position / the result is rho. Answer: 0.10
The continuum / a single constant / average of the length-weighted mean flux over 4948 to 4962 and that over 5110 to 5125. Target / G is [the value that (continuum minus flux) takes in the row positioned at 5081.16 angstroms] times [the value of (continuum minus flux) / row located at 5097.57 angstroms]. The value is 1.3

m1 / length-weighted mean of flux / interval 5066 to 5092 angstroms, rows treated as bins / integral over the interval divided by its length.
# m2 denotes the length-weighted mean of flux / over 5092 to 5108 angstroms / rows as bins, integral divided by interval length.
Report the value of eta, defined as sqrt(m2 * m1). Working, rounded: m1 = 4.7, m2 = 3.59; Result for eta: 4.1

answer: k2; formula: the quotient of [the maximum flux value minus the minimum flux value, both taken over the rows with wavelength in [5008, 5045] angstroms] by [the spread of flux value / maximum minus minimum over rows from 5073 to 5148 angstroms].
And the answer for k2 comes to 0.54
